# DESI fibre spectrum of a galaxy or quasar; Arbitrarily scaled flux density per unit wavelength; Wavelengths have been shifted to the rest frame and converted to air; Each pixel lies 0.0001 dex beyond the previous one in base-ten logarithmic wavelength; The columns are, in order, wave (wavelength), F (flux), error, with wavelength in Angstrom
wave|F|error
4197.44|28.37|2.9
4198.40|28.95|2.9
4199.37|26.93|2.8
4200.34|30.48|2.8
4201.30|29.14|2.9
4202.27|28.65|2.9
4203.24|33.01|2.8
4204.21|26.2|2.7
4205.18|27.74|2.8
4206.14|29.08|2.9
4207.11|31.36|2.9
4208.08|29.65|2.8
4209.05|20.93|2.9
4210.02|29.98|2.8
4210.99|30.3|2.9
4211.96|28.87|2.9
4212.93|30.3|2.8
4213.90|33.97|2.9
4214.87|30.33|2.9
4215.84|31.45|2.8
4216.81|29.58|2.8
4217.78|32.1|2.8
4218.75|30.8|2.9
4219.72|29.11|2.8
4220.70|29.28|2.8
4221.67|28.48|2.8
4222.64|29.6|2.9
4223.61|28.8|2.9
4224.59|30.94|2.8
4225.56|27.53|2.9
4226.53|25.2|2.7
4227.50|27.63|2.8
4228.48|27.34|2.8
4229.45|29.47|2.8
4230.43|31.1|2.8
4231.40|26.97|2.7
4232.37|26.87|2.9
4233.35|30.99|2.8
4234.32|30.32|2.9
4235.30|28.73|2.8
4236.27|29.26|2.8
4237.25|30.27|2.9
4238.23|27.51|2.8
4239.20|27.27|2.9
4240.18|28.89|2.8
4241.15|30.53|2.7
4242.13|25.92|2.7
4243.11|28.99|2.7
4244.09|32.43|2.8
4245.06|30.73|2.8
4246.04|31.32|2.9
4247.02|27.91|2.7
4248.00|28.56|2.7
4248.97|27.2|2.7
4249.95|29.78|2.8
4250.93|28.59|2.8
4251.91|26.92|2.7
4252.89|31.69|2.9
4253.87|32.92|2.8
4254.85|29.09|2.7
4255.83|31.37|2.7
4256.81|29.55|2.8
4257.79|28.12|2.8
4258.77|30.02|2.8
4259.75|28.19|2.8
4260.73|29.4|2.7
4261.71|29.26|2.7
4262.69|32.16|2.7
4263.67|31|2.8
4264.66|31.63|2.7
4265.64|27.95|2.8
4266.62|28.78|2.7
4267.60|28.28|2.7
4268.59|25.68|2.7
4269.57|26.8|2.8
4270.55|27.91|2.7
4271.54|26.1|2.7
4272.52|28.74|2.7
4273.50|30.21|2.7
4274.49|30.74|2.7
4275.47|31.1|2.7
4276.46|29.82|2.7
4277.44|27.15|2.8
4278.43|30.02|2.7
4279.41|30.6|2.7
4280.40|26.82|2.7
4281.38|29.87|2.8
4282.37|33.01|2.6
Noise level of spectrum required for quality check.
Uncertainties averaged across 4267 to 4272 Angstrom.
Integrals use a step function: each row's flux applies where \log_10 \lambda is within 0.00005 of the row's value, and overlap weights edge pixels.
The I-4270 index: 2.72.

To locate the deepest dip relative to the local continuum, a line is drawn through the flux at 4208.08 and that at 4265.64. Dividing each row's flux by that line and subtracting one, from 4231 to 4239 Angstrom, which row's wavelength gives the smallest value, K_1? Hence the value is 4232.37 Angstrom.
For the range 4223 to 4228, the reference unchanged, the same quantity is 4226.53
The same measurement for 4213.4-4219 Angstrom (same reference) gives 4216.81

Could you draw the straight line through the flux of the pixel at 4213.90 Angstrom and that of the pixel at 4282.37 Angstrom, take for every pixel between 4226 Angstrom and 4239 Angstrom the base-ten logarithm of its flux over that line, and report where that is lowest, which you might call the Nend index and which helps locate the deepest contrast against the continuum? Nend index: 4226.53 Angstrom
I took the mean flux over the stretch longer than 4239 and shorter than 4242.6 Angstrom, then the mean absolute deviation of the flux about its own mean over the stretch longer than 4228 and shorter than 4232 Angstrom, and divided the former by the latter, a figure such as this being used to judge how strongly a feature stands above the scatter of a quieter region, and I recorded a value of 18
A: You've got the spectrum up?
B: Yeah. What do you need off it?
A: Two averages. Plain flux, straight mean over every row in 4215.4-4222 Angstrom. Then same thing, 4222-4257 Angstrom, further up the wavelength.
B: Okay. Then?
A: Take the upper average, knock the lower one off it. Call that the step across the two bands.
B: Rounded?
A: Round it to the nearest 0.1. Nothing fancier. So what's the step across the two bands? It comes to -1.0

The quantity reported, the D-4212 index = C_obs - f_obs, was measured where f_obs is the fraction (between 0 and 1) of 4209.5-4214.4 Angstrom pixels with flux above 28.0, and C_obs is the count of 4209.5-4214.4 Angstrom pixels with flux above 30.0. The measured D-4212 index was 2.0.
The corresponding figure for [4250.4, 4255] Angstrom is 1.2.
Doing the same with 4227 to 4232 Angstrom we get 0.6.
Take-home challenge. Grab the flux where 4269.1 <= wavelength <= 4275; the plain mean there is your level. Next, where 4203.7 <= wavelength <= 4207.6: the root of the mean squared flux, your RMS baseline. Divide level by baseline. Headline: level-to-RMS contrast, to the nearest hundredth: 0.99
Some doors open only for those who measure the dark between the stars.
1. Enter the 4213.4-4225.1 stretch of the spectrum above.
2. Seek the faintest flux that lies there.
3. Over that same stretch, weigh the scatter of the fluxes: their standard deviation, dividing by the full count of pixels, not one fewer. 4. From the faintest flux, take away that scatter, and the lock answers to 27.0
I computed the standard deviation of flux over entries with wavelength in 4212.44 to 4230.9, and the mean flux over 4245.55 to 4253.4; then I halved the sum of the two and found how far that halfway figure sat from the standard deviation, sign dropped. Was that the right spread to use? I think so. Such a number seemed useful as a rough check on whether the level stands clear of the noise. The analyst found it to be 13.5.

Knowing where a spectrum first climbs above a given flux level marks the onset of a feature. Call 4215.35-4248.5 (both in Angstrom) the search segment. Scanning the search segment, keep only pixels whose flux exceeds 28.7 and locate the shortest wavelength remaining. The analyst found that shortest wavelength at 4215.84 Angstrom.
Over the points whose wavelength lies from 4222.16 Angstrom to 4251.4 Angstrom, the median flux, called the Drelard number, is 28.8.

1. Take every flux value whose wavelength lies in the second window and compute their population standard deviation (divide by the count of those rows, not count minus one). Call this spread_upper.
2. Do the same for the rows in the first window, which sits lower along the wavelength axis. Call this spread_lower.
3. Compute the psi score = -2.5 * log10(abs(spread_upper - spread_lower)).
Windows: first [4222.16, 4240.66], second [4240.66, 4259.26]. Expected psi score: 1.5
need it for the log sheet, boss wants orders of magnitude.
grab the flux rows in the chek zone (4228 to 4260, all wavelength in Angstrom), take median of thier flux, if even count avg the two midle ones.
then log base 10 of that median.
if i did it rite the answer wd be 1.464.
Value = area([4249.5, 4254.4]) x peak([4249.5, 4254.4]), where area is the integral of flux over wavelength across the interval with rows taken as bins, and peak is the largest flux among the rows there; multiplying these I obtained 4831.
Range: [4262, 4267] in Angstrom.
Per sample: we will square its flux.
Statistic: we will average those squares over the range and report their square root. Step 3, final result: 30.3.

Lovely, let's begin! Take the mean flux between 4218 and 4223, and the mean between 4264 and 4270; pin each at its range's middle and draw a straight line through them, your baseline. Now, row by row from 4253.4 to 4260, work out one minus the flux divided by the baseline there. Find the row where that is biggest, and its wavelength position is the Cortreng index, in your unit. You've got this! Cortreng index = 4257.79 Angstrom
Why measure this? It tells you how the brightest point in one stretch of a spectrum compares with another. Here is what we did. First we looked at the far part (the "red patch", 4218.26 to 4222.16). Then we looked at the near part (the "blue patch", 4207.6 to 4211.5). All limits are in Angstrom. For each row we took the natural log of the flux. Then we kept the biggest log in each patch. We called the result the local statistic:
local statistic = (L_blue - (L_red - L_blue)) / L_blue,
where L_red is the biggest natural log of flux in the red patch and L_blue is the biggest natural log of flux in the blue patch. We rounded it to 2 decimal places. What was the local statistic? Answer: 1.00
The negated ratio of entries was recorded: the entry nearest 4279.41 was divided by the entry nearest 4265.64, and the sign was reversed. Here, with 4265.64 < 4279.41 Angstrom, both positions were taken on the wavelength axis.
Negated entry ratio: -1.09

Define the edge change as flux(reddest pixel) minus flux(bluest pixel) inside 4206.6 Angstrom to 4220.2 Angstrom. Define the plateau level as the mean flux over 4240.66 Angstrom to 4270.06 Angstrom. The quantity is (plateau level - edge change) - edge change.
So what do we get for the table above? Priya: 34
